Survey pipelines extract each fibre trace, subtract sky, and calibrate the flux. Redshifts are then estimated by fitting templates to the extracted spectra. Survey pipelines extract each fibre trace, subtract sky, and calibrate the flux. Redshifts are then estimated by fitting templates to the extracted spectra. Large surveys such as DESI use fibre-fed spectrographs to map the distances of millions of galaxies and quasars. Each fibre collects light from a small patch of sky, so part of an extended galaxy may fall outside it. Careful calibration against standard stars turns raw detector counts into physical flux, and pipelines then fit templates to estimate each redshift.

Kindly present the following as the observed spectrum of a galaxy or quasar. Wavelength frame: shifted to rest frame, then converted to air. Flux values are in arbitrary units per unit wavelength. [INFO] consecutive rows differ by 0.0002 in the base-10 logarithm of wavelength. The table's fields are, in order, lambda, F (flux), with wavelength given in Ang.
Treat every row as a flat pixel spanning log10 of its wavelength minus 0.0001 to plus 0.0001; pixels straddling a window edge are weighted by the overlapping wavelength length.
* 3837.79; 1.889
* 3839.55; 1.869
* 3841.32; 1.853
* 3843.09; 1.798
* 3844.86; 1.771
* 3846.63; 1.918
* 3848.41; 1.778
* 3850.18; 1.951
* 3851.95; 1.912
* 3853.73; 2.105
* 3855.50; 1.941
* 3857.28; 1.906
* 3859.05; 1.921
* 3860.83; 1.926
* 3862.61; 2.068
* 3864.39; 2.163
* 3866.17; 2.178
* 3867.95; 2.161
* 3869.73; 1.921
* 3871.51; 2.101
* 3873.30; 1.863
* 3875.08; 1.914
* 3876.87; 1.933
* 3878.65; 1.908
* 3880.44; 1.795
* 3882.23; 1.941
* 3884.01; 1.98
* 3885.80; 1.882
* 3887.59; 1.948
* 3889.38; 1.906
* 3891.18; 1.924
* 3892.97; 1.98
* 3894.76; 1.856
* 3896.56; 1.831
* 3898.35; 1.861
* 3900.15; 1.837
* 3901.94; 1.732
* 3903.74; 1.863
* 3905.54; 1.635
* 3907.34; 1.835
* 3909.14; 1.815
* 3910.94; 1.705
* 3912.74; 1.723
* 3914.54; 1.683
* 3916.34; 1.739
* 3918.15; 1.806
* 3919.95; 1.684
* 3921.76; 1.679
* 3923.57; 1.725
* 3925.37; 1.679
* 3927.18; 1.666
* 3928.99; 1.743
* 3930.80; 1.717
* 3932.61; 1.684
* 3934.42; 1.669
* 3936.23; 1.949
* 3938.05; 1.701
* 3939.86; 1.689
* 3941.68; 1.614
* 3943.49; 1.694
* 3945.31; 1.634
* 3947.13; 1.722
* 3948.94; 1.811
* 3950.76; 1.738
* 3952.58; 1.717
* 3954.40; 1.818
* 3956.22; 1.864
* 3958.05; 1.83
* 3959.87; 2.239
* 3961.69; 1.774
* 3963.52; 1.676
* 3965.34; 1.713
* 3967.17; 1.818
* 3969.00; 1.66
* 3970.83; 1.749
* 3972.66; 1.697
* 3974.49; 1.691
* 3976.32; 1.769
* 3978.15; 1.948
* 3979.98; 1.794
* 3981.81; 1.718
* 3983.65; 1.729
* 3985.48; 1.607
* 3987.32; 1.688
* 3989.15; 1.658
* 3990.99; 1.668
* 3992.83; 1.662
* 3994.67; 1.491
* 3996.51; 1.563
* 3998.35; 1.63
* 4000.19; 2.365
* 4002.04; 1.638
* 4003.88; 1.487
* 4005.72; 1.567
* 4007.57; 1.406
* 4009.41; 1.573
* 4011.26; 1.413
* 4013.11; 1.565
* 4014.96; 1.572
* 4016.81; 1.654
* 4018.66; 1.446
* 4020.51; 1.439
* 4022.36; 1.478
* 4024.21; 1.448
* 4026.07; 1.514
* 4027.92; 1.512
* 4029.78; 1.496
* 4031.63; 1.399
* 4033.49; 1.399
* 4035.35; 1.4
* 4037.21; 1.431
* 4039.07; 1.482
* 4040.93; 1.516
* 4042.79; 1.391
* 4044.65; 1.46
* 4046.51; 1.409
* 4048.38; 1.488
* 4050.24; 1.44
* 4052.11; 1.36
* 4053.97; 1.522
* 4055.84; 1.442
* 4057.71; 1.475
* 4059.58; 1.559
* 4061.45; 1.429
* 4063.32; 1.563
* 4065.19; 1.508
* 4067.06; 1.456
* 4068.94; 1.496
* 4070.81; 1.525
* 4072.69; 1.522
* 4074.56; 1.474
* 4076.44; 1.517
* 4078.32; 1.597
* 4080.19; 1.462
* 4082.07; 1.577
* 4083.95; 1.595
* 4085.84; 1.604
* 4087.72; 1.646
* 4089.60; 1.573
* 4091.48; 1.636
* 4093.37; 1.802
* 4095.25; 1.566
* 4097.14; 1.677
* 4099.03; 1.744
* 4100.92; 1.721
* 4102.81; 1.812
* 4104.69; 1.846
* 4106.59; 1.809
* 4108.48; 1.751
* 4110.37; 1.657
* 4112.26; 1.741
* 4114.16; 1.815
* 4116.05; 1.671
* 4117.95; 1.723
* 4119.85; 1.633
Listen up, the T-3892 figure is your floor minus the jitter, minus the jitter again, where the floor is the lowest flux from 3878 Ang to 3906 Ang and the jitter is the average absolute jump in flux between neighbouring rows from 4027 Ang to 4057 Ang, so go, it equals 1.51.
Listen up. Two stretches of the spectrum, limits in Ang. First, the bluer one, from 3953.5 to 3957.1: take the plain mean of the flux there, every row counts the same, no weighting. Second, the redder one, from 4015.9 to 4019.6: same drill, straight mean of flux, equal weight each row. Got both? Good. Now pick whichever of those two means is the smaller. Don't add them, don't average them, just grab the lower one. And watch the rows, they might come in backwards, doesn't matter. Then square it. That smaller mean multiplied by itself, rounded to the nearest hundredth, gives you 2.40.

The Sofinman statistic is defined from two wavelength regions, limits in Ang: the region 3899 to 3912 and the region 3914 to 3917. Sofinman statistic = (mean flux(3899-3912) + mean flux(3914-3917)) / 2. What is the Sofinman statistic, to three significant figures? 1.74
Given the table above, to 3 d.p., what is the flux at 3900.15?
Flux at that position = 1.837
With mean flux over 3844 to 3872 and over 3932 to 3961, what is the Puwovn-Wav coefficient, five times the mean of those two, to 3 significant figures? 9.39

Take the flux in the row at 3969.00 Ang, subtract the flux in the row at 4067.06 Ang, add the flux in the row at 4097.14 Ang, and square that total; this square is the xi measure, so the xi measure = 3.54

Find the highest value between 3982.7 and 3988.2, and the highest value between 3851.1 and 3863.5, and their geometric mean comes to 1.91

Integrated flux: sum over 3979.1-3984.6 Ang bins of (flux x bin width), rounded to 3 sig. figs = 9.61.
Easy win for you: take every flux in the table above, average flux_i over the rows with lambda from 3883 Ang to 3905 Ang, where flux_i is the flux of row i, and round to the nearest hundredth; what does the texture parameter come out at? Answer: 1.88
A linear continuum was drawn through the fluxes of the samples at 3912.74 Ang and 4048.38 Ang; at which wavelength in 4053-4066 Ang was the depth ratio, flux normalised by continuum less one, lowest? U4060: 4061.45 Ang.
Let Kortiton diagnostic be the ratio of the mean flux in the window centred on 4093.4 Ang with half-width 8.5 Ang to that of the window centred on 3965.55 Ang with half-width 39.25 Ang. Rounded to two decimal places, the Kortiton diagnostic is 0.96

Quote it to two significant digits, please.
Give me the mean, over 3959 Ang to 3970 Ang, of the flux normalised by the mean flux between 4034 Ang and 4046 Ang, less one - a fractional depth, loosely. 0.25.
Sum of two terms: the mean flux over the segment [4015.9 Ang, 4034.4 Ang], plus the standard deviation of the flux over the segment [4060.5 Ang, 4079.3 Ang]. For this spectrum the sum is 1.53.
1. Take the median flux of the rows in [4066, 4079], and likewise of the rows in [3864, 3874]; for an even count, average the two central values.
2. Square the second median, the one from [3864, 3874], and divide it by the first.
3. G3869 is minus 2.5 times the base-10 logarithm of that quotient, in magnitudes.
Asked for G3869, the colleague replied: -1.2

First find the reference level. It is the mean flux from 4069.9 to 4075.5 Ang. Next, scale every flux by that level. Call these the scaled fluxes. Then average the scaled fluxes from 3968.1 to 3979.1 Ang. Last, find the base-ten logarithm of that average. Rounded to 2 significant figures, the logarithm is 0.066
